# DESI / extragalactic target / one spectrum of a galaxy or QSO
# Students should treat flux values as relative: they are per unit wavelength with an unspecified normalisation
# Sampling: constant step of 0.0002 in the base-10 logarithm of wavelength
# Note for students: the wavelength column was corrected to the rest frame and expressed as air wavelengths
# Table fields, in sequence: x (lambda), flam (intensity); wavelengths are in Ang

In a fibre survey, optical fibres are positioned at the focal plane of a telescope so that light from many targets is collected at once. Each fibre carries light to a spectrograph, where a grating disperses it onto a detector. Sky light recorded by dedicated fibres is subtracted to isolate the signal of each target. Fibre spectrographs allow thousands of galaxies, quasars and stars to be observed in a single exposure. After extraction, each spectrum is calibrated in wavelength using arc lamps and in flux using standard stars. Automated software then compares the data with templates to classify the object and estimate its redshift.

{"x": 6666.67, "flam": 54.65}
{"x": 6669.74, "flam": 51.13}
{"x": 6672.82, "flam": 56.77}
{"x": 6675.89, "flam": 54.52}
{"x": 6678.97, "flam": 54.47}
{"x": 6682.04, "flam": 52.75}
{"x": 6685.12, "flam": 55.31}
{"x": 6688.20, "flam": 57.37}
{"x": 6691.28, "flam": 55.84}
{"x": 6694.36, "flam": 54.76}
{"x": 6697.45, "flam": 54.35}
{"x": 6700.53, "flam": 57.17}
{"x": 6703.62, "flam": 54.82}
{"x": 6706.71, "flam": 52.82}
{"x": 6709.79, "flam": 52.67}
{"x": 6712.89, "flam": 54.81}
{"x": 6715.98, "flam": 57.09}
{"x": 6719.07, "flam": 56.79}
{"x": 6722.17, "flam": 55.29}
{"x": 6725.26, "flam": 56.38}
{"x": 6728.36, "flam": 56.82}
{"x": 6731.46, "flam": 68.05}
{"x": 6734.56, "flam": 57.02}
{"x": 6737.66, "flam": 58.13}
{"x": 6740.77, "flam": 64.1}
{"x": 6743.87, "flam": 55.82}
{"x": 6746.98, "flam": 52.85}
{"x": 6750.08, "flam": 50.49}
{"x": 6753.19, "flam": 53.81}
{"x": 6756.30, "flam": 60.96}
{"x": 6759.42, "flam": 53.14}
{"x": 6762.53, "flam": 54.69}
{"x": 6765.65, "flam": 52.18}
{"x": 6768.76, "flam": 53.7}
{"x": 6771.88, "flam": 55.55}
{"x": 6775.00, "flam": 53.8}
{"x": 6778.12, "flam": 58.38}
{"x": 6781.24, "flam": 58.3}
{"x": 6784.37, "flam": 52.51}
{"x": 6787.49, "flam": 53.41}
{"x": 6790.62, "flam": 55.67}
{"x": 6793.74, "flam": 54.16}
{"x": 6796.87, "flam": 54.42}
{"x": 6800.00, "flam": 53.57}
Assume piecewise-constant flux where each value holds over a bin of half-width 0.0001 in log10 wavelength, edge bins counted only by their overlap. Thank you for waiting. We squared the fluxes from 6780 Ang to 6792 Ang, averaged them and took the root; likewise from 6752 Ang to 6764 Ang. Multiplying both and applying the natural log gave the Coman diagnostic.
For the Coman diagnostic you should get 8.03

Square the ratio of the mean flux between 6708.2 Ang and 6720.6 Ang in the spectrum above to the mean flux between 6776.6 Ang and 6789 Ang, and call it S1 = 0.99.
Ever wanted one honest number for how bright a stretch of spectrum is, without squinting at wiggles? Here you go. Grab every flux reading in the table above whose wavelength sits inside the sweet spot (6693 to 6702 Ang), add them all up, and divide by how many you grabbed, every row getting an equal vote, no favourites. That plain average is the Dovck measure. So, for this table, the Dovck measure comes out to 55.4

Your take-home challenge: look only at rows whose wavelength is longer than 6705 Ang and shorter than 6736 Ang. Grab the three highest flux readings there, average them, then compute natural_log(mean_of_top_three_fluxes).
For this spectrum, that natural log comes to 4.106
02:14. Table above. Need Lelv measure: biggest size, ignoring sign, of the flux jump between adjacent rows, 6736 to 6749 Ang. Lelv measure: 8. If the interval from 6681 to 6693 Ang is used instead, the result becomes 3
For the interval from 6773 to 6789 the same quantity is 6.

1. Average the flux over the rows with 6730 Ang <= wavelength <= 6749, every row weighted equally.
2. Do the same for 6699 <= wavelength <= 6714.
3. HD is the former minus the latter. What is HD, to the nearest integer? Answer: 5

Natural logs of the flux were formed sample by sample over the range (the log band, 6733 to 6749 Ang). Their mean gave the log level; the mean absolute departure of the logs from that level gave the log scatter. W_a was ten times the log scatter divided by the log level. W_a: 0.119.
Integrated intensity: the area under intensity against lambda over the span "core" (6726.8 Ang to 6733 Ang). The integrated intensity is 387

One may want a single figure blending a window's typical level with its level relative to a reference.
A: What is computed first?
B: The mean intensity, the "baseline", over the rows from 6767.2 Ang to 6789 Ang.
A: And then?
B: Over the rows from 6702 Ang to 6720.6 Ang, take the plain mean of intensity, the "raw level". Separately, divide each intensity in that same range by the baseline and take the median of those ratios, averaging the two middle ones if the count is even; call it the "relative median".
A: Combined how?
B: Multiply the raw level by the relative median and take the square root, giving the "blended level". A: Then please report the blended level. 7.386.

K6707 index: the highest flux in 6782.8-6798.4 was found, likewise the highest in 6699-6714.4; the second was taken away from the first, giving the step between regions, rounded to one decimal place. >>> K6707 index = -1.5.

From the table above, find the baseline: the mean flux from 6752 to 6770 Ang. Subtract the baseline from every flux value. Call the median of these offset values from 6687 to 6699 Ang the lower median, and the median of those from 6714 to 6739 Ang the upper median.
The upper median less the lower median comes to 1.6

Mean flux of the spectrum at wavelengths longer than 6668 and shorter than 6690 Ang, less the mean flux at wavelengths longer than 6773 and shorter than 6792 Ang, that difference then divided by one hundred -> -0.007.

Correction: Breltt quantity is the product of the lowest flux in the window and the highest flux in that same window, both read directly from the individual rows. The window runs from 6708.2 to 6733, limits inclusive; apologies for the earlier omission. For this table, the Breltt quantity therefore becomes 3584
